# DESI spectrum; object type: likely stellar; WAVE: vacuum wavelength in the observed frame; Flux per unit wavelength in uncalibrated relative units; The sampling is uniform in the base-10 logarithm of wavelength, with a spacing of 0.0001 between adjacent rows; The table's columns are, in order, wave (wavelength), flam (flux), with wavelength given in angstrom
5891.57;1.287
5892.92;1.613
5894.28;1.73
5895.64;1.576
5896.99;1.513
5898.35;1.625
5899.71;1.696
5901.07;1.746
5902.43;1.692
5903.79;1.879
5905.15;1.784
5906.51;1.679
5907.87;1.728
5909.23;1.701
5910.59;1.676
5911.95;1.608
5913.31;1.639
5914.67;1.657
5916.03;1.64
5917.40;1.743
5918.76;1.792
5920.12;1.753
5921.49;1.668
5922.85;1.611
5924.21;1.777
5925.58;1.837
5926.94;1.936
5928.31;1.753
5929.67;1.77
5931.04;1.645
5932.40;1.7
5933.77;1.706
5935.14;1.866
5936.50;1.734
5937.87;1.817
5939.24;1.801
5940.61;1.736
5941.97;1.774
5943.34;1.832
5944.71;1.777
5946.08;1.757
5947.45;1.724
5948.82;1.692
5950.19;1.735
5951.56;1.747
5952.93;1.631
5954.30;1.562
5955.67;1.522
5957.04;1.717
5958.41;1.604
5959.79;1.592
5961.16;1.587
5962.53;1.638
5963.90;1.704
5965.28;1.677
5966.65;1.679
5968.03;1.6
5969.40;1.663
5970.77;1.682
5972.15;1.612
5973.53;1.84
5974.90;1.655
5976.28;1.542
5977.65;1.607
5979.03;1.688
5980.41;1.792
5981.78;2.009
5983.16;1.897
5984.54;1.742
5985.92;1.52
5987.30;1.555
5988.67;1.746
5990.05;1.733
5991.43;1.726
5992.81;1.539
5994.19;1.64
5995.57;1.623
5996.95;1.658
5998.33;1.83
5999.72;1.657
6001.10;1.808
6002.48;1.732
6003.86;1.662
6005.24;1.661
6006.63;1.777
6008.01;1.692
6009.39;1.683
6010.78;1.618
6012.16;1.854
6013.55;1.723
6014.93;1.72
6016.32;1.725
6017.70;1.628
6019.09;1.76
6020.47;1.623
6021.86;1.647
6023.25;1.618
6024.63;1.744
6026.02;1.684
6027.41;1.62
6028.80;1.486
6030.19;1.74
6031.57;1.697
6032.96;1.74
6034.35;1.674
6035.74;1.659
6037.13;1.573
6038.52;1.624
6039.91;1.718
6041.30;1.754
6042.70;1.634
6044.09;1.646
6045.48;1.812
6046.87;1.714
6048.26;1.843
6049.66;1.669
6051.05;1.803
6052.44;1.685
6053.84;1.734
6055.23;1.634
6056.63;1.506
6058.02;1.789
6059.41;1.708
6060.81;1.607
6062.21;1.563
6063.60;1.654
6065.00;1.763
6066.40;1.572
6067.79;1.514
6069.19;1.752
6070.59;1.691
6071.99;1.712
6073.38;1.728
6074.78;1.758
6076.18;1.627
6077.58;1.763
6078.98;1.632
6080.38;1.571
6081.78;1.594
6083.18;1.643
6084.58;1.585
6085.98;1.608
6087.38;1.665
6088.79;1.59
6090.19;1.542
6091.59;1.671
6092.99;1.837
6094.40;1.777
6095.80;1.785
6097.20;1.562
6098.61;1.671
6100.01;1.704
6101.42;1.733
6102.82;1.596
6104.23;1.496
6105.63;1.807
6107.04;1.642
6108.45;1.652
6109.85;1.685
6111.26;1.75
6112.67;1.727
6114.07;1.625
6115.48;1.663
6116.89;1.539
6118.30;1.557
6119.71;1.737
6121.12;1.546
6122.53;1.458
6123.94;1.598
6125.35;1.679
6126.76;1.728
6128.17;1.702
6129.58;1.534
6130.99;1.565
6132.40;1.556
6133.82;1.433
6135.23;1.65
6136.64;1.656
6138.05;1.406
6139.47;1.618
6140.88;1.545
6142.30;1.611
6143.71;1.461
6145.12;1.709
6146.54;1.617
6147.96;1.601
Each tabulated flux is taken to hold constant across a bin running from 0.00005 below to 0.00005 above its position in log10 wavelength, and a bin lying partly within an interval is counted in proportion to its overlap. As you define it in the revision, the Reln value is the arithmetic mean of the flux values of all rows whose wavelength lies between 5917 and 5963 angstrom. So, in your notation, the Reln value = 1.72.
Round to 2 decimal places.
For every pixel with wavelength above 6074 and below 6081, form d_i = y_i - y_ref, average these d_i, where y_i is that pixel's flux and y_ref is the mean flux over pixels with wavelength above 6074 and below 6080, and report -0.02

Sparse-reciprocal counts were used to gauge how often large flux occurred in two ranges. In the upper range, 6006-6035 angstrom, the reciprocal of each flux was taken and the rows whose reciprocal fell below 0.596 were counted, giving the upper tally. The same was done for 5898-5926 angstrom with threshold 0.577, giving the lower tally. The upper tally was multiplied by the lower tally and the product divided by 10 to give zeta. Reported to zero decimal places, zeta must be 10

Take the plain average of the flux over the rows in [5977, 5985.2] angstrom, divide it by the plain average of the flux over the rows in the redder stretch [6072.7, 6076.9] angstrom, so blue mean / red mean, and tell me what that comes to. 1.05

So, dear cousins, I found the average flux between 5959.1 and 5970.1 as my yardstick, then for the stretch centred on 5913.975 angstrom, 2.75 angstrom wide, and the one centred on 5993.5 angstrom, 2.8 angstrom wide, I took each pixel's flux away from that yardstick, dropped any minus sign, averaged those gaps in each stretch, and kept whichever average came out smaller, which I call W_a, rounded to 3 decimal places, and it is 0.009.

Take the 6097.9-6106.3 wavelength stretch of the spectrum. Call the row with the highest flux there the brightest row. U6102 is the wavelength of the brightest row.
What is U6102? 6105.63 angstrom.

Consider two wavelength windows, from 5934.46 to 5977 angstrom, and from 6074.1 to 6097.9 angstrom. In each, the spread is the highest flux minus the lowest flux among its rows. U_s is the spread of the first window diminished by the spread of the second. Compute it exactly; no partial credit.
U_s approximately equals 0.049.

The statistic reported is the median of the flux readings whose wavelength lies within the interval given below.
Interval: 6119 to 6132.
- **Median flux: 1.60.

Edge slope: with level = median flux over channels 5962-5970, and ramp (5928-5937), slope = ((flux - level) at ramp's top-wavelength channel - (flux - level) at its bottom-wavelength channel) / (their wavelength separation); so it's -0.002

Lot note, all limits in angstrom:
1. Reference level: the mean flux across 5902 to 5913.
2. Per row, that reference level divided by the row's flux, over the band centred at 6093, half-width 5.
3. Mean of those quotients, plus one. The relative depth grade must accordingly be 2.03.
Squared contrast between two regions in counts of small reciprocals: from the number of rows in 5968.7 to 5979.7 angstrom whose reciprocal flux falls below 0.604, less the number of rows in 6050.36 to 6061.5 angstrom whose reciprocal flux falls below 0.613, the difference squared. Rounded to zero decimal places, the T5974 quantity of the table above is 4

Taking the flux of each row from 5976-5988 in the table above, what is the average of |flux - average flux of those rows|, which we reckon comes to 0.14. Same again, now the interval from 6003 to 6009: 0.04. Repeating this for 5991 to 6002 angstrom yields 0.08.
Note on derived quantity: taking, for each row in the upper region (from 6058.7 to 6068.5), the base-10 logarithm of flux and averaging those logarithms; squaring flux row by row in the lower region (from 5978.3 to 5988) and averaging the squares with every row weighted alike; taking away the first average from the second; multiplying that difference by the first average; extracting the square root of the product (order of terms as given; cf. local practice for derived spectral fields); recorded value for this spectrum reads 0.78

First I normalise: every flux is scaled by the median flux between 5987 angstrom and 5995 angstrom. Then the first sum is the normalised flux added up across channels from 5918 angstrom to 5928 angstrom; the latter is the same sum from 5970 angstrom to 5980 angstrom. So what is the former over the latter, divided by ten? 0.106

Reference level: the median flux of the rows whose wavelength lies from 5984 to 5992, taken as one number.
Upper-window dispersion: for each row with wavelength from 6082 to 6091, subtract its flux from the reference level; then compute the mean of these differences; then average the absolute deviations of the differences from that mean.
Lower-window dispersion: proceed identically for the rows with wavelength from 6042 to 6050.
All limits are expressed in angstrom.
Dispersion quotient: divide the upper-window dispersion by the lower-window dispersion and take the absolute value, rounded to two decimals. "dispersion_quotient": 0.46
